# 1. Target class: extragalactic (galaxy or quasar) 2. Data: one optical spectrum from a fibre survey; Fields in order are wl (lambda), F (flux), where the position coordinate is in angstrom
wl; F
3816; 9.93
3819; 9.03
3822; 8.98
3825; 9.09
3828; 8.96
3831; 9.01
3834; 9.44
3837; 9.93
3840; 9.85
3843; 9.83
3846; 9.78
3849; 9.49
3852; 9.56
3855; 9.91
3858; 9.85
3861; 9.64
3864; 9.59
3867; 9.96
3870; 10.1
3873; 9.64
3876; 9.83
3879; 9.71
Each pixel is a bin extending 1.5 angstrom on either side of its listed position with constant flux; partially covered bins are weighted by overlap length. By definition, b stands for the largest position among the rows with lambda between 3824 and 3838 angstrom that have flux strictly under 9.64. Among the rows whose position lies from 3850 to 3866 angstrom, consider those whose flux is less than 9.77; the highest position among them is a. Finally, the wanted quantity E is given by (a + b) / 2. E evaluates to 3849.0 angstrom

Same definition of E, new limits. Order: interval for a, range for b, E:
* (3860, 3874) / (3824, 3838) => 3853.5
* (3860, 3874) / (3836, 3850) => 3861.0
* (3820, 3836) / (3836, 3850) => 3841.5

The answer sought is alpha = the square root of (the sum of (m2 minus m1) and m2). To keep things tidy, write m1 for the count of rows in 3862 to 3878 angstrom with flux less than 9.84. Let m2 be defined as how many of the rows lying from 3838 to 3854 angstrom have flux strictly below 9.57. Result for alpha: 1.0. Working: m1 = 3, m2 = 2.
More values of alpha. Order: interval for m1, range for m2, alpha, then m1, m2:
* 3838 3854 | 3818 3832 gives 2.4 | 4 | 5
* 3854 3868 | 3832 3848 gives 0.0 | 2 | 1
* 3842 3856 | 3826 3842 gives 1.4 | 4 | 3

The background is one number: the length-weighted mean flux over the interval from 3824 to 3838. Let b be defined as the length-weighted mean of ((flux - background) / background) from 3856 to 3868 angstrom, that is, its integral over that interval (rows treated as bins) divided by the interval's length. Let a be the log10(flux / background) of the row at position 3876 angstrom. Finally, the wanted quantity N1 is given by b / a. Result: 2.1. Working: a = 0.025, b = 0.05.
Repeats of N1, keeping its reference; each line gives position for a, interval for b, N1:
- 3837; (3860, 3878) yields 1.9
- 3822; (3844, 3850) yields -3.1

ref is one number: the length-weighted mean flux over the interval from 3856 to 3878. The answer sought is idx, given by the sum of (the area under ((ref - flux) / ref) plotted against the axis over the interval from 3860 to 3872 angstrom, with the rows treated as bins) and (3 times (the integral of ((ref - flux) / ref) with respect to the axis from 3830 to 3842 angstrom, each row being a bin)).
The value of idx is 0.7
